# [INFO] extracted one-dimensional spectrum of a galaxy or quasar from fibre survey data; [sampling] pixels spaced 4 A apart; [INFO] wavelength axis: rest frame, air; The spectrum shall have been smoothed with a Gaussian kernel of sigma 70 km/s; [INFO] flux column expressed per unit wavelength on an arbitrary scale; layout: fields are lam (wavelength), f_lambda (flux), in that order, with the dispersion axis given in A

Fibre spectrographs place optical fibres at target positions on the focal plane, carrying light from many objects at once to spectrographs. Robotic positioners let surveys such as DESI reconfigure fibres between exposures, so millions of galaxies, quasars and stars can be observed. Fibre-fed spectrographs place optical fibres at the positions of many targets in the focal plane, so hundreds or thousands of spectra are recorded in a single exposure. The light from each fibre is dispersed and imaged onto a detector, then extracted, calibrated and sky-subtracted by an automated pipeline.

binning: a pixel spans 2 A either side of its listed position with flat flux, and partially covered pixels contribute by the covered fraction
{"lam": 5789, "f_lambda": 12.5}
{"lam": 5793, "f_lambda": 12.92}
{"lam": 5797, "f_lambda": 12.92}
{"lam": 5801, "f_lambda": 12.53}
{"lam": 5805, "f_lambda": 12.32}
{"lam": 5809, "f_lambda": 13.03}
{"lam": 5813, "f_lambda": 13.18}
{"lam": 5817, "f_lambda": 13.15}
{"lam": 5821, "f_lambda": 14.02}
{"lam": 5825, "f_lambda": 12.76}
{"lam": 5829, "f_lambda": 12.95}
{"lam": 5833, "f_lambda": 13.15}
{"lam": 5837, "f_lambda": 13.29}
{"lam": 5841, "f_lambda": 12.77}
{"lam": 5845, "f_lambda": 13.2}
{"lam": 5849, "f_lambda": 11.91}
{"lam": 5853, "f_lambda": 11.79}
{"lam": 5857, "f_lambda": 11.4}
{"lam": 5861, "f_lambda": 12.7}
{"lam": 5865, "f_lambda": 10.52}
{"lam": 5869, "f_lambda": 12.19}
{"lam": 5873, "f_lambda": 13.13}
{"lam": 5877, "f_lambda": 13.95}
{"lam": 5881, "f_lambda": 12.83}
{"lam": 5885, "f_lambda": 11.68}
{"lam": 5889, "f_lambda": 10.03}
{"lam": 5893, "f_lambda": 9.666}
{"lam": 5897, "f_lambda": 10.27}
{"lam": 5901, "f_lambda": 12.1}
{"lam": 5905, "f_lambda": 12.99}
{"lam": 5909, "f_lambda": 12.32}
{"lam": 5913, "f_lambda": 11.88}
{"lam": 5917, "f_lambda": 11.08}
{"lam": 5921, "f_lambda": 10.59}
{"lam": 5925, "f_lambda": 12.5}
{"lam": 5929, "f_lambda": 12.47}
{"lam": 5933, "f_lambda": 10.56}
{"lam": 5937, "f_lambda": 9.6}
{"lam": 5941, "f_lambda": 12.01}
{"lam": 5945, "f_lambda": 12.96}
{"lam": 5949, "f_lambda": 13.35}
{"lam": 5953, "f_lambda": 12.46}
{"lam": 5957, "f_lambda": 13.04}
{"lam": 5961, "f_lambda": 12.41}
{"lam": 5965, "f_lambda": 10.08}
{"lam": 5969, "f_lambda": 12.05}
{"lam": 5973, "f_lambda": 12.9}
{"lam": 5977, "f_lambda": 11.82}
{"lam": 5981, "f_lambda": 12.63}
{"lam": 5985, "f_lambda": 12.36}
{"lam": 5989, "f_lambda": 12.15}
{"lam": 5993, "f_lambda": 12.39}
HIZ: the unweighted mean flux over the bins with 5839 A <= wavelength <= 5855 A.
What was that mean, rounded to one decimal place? 12.4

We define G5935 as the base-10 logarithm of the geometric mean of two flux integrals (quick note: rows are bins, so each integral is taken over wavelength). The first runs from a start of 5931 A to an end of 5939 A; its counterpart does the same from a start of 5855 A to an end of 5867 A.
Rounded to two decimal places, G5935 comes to 2.02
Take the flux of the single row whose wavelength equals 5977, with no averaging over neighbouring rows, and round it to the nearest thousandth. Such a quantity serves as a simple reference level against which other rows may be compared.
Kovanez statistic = 11.820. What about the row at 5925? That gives 12.500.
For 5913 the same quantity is 11.880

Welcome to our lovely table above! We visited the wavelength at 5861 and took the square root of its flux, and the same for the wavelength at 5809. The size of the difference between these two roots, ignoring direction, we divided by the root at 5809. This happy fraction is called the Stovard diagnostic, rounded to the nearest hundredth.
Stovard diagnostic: 0.01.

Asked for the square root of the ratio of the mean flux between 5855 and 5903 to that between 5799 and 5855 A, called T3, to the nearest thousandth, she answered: 0.954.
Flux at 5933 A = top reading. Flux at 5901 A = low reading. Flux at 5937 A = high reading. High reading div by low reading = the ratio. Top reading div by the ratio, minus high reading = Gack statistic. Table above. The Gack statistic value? 4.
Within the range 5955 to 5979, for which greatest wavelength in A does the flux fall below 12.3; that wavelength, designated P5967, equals 5977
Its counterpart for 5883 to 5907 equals 5901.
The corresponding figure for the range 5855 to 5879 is 5869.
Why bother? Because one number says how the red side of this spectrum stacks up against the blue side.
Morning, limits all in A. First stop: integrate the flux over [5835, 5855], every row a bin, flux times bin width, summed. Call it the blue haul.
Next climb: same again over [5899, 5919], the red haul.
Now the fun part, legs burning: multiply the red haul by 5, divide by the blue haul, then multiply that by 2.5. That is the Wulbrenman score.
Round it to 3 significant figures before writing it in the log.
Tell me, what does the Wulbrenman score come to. 12.0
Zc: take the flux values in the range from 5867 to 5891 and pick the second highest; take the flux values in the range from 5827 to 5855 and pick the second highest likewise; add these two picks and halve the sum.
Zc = 13.2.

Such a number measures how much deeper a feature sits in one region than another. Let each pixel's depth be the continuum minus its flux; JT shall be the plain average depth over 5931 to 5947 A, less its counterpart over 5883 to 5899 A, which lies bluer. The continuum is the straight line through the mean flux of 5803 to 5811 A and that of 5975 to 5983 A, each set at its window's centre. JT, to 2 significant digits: -1.0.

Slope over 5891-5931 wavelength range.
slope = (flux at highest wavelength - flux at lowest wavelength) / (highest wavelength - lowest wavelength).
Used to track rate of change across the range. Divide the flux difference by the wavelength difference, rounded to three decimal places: 0.078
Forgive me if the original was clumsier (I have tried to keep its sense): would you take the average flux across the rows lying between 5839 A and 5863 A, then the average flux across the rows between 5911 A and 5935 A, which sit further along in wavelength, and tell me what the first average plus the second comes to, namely 23.8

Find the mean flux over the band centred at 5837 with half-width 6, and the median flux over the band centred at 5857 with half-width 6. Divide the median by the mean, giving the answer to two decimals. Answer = 0.90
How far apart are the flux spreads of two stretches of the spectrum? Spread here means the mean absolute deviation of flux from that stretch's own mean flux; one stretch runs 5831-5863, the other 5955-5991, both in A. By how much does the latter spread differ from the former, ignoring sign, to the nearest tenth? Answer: 0.1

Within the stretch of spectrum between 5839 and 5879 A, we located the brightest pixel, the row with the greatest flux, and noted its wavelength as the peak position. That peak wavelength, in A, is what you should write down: 5877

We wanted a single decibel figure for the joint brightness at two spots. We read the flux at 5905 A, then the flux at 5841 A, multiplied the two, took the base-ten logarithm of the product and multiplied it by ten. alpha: 22.2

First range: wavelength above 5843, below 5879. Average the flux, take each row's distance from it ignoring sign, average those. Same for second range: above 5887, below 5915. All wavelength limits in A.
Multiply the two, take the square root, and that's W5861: 1.0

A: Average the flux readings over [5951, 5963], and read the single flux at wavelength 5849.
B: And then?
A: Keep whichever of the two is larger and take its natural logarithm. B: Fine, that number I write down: 2.537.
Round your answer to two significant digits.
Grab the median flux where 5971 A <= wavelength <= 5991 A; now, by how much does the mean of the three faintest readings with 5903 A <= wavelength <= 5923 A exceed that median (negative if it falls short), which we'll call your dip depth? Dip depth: -1.2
